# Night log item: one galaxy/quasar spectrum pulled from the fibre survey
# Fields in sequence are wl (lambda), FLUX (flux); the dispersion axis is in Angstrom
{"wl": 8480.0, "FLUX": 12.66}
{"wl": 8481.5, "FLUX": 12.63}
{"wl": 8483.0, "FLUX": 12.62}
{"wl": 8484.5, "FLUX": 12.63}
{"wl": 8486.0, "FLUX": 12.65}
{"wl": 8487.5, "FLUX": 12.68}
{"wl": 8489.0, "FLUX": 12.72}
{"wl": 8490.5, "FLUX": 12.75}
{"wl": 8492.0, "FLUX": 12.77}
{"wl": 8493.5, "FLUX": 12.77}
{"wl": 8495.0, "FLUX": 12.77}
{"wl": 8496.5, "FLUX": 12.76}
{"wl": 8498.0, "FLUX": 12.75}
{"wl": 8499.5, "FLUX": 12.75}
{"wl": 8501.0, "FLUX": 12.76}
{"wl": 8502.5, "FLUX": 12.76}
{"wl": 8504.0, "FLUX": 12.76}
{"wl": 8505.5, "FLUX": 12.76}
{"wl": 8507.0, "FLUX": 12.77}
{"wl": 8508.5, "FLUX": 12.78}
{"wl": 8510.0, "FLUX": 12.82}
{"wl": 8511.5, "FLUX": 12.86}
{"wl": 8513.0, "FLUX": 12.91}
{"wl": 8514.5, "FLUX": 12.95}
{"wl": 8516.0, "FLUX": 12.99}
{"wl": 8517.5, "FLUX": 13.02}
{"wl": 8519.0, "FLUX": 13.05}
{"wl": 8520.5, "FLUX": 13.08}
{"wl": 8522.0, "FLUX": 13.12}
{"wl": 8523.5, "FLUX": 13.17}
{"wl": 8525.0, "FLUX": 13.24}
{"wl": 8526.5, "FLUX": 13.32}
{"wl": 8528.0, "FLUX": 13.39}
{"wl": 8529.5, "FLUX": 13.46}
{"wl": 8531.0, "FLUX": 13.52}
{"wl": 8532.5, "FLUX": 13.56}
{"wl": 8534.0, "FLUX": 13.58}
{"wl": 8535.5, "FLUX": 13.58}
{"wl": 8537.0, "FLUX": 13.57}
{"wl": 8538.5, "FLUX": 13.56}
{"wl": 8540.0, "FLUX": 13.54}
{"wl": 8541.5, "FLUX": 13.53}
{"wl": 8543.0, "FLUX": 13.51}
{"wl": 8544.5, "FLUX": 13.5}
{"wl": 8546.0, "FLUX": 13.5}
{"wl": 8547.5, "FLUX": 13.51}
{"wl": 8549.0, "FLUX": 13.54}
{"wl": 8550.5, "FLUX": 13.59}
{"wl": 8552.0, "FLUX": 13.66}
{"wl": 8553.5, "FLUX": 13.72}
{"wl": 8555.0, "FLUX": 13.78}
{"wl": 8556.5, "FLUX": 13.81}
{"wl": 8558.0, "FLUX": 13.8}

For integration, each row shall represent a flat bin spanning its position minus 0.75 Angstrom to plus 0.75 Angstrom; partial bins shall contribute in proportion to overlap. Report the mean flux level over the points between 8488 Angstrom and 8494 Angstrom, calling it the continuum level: 12.75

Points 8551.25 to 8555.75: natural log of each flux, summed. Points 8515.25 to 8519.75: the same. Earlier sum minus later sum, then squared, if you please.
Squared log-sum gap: 0.025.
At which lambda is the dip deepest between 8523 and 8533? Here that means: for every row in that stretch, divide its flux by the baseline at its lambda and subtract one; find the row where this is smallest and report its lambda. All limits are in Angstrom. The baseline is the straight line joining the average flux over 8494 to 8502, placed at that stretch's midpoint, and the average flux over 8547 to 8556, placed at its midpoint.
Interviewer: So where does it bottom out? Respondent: 8523.5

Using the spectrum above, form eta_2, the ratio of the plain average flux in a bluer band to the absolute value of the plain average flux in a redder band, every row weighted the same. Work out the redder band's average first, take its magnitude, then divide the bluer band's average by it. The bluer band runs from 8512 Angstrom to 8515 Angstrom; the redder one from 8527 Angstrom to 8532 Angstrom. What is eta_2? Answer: 0.96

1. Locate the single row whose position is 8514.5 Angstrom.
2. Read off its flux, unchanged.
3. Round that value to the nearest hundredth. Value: 12.95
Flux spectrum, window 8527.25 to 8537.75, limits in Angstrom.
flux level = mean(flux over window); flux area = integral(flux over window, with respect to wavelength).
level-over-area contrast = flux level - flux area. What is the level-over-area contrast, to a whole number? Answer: -128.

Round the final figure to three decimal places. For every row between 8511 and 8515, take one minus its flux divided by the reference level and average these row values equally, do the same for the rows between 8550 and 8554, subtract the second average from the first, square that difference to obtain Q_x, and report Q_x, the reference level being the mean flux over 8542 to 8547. 0.003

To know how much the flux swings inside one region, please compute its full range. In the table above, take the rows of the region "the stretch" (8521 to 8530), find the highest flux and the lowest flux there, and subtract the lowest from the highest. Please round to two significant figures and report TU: 0.34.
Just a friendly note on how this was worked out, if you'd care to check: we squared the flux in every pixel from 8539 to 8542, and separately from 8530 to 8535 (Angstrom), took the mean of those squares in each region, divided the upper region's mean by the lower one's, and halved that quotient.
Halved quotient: 0.499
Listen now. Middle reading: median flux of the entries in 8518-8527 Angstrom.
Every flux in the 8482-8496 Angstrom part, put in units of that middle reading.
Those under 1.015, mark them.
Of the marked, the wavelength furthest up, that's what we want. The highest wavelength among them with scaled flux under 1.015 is 8495.0 Angstrom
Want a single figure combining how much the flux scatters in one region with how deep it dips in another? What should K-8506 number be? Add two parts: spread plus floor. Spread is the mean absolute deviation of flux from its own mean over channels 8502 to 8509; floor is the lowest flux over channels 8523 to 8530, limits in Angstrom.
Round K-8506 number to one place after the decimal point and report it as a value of 13.2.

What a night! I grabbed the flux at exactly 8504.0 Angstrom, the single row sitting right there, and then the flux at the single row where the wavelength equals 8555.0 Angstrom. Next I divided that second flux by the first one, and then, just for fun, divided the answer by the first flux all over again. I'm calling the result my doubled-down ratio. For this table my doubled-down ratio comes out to 0.085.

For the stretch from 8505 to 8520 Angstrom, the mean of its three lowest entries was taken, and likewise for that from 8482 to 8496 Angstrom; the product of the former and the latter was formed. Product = 161.3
